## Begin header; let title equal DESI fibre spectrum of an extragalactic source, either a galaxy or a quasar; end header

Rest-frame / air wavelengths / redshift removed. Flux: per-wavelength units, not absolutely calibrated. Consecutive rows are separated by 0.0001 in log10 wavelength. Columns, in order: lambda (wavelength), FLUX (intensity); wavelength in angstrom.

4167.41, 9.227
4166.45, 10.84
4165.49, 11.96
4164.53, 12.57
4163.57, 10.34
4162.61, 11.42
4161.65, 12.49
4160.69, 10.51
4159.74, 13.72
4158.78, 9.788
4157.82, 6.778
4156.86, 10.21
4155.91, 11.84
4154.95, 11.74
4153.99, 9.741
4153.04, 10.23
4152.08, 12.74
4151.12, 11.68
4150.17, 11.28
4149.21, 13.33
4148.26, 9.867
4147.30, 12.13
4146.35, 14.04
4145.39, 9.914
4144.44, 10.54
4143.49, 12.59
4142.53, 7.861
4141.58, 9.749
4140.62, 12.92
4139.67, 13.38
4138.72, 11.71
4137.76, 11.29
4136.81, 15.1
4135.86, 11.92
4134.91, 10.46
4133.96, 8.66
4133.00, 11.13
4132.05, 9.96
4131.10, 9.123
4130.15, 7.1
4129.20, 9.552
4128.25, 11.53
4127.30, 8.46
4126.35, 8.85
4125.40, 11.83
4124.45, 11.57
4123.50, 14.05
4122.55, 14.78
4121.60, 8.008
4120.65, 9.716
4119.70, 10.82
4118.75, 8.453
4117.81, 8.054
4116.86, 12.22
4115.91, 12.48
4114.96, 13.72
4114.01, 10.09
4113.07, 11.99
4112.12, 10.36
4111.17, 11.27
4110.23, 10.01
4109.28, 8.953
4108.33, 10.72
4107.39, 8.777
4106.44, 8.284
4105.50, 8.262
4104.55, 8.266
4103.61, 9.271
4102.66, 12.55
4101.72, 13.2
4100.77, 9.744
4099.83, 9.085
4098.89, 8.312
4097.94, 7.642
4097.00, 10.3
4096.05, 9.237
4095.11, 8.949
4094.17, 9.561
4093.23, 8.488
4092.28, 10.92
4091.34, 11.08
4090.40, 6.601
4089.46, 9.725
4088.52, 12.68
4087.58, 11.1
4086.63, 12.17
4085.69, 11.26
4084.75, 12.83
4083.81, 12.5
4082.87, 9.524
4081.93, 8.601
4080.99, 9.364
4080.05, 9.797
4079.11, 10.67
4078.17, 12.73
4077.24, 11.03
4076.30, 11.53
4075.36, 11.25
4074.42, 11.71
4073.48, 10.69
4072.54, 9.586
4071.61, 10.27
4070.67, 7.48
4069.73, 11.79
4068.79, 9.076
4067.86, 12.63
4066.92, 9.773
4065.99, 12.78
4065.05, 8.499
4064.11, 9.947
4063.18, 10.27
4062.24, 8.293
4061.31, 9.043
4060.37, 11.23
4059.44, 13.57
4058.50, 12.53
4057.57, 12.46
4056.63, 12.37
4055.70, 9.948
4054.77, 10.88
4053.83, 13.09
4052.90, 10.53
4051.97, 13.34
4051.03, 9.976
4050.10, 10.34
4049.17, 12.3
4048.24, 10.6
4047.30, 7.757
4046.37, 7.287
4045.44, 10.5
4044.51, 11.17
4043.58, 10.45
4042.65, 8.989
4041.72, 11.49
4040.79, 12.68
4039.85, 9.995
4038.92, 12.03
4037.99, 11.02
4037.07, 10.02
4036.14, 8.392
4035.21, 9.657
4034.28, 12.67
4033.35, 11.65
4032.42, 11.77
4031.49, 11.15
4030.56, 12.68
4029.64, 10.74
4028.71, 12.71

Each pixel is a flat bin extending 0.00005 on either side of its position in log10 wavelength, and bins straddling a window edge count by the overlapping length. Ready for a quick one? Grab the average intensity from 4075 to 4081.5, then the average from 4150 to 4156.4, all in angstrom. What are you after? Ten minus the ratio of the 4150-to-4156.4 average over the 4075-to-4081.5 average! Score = 8.96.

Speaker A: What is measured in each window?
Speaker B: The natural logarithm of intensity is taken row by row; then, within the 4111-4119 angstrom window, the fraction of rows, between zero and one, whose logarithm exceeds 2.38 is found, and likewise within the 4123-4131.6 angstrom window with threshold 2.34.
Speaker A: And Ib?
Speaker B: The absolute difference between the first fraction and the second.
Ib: 0.11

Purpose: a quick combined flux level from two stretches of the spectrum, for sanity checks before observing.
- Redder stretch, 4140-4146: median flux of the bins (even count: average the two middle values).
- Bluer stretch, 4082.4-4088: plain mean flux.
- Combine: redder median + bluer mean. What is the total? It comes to 21.8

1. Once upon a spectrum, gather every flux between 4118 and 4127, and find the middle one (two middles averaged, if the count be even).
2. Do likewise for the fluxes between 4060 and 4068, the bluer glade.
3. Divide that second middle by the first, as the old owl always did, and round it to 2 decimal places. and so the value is 0.92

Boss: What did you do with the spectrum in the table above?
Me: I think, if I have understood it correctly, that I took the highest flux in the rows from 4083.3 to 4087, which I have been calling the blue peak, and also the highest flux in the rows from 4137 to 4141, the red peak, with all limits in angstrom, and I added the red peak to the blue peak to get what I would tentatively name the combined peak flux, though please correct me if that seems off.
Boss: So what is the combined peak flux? 26.2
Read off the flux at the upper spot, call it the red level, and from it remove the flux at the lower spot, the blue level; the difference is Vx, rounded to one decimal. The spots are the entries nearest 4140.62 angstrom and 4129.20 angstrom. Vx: 3.4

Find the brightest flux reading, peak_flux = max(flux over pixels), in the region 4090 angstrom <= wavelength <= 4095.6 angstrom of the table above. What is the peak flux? 11.08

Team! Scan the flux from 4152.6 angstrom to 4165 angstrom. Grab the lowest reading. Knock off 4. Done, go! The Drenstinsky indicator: 2.8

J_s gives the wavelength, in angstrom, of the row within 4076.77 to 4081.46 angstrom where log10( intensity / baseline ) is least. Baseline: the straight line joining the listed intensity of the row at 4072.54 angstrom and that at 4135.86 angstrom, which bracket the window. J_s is 4080.99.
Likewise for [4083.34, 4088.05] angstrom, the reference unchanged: 4087.58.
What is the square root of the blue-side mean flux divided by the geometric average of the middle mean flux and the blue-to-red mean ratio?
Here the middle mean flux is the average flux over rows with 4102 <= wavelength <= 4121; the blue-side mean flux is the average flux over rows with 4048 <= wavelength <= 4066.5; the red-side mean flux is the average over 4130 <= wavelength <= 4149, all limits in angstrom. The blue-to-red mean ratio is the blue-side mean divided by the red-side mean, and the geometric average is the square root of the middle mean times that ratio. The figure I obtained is 1.86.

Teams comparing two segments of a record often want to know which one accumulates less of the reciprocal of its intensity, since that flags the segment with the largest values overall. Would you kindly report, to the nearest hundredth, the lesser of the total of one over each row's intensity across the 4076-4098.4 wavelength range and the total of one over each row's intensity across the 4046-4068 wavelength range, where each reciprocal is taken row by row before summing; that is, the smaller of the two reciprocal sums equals 2.29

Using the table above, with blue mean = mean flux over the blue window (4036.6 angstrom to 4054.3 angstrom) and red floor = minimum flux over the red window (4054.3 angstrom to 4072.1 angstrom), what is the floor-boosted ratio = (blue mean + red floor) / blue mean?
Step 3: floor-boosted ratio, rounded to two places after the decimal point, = 1.70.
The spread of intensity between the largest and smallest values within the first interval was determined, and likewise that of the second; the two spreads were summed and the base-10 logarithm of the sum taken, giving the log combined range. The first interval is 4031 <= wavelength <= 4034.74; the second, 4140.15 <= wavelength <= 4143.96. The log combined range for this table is 0.818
